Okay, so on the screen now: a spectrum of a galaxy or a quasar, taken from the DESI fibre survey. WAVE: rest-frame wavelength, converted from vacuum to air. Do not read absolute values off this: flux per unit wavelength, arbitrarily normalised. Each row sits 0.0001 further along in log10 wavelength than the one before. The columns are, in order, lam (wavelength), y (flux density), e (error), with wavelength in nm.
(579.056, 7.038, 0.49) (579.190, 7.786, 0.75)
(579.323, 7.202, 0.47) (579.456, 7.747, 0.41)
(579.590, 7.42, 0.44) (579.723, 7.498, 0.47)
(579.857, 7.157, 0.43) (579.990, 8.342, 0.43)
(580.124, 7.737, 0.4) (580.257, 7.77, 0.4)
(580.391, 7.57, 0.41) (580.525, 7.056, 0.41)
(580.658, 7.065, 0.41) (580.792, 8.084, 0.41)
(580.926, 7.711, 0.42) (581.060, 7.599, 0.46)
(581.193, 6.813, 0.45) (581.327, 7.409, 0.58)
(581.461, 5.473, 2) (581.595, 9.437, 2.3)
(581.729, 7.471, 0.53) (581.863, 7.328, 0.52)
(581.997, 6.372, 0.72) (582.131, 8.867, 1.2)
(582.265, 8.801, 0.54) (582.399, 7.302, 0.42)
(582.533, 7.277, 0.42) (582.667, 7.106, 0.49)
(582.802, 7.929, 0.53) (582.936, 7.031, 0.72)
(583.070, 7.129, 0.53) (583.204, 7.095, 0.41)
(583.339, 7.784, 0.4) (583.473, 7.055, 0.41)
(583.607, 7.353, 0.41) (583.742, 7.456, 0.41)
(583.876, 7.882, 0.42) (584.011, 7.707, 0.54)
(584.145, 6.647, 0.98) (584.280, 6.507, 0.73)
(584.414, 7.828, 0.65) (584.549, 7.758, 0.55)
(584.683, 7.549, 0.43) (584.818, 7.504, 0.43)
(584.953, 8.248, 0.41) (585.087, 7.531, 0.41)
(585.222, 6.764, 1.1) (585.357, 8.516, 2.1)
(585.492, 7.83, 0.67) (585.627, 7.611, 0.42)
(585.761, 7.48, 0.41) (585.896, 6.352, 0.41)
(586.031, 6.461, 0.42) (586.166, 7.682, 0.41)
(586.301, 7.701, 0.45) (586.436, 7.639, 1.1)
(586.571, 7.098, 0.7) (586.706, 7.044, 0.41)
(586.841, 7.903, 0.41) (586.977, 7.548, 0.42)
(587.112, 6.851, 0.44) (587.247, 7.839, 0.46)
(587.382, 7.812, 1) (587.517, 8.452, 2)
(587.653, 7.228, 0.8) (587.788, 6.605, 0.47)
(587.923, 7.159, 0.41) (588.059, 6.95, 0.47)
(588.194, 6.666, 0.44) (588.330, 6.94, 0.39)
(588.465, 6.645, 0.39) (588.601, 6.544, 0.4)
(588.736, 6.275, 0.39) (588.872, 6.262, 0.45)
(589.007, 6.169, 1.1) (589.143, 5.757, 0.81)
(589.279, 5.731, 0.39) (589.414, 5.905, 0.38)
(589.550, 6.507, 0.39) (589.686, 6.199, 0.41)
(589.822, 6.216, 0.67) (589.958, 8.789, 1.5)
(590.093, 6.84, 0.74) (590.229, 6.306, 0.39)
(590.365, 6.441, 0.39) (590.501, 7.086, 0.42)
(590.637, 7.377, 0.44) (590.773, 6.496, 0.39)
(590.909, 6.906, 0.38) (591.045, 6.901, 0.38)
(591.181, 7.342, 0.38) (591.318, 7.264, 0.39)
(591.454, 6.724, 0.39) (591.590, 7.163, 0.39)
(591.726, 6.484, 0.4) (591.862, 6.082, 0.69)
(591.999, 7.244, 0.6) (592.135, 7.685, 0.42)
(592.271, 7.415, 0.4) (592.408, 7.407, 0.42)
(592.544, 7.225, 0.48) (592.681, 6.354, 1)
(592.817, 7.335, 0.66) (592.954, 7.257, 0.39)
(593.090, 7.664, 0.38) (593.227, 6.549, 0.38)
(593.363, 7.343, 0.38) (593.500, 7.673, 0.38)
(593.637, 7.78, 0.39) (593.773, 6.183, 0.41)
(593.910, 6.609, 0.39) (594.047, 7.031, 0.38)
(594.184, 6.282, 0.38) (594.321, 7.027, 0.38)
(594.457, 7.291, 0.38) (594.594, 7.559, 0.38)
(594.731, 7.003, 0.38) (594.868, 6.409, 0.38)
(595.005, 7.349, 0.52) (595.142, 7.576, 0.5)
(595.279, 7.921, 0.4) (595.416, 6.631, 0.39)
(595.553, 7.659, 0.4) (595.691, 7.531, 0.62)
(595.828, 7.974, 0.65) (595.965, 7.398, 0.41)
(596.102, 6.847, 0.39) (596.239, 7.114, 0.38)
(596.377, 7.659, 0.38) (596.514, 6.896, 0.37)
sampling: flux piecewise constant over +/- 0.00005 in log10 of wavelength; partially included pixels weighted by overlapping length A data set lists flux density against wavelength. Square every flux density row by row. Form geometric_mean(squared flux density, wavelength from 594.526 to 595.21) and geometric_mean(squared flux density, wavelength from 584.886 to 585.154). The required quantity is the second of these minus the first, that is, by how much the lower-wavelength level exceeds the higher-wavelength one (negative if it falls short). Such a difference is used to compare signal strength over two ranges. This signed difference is 10.8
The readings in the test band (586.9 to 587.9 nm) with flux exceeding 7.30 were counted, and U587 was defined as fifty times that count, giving 200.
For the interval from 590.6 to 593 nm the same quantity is 300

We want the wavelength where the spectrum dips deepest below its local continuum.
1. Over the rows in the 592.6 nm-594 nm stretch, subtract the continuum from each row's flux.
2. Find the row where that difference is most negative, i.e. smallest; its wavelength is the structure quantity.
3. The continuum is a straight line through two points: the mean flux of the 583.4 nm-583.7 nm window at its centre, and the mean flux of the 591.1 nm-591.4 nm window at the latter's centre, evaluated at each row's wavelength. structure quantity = 593.773 nm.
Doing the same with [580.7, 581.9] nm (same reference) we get 581.461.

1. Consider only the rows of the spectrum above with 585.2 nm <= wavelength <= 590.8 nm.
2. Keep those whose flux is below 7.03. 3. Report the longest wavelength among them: 590.773 nm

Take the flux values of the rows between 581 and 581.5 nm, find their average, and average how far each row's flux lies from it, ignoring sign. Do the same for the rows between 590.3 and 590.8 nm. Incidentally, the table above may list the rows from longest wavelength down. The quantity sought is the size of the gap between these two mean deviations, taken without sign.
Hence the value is 0.30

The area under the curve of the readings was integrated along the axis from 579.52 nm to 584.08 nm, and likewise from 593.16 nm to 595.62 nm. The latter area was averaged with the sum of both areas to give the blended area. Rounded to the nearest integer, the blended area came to 35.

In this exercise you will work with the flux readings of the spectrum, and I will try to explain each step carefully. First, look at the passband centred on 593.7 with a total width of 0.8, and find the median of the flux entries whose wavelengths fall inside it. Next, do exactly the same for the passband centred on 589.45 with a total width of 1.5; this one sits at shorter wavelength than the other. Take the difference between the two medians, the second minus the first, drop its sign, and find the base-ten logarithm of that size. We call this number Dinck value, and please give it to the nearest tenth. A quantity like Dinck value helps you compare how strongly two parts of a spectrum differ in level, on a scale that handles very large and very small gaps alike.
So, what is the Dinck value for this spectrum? 0.0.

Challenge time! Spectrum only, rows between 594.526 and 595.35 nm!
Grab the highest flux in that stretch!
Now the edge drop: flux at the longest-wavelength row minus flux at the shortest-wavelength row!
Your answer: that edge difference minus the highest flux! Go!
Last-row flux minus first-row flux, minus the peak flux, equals -7.6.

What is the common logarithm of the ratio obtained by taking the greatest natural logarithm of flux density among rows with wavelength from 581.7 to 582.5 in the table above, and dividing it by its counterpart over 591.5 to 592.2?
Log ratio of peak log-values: 0.029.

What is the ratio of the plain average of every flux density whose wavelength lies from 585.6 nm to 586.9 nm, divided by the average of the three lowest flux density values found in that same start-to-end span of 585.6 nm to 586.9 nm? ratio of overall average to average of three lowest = 1.10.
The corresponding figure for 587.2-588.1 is 1.08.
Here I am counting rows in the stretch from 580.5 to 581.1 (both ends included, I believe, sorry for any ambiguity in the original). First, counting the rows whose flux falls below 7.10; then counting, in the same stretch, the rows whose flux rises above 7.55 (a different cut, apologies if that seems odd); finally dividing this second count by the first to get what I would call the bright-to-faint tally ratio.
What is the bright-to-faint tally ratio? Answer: 1.50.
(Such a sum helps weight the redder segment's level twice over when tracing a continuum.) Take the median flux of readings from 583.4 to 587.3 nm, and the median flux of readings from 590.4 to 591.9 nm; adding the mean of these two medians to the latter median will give 14.1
